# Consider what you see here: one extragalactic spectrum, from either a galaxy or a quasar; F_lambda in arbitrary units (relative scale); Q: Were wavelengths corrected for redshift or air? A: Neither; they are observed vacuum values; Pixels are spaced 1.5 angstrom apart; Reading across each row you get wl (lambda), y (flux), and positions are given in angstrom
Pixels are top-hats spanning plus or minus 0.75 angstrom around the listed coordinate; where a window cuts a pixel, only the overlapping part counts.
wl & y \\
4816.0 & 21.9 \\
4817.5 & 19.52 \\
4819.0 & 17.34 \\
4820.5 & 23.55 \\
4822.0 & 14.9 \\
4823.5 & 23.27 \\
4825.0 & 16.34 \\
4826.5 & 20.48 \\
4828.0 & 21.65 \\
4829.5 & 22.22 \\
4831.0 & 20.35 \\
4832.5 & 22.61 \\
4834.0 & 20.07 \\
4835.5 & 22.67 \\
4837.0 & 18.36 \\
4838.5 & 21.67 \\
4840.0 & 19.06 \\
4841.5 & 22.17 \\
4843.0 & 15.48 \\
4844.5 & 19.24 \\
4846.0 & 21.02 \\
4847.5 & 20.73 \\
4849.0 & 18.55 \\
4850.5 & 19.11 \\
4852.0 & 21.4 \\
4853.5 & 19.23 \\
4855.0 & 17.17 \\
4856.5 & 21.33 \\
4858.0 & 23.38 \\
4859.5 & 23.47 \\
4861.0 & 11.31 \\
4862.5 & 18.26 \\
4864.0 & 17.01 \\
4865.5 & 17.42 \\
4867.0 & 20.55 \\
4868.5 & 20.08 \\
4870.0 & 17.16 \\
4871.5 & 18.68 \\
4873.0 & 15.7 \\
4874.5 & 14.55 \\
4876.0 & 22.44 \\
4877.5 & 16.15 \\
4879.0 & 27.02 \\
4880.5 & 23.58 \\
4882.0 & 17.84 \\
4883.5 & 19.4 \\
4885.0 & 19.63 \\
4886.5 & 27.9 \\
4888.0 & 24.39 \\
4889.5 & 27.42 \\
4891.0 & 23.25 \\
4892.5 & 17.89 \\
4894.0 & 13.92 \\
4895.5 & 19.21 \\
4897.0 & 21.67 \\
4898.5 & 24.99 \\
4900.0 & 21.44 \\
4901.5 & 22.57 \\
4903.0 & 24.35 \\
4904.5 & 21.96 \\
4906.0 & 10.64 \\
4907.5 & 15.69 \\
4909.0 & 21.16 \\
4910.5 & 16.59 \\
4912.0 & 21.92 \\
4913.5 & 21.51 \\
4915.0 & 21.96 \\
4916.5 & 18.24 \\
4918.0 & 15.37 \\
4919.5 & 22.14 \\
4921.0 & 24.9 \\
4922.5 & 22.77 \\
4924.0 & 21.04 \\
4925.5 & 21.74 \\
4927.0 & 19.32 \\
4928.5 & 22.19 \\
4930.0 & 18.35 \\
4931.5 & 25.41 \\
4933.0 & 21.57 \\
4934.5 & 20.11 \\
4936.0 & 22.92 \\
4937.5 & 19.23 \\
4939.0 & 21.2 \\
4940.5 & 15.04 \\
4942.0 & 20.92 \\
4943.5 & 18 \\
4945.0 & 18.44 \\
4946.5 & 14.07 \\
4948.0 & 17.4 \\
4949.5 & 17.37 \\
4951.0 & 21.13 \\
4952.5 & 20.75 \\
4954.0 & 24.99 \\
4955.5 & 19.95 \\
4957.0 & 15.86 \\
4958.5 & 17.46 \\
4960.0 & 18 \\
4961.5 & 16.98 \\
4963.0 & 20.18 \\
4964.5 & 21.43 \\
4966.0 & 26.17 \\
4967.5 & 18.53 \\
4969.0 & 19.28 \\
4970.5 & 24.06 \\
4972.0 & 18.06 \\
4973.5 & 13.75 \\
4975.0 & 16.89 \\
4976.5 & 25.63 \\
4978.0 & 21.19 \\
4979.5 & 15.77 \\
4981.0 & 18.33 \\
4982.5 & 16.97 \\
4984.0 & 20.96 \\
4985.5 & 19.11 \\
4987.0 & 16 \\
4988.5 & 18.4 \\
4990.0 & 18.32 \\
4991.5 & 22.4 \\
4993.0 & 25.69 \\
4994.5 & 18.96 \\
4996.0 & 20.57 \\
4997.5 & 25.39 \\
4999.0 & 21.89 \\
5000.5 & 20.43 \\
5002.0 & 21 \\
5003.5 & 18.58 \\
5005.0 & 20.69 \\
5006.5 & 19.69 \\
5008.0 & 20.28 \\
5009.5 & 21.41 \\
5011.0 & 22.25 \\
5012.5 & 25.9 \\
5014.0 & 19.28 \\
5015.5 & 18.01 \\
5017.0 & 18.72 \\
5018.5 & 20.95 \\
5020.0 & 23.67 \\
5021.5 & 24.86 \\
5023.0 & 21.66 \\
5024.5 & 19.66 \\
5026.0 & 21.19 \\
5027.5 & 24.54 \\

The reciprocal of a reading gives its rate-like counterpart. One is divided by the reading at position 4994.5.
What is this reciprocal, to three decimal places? 0.053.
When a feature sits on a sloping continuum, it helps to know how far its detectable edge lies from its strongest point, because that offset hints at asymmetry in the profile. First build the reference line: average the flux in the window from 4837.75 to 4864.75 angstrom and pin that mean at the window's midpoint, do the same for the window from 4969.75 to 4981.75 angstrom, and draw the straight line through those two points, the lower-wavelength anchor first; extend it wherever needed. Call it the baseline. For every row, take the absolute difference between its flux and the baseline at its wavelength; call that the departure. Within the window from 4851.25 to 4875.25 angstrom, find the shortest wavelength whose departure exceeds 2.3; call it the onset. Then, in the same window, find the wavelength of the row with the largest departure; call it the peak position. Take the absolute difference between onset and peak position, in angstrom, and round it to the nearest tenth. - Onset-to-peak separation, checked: 3.0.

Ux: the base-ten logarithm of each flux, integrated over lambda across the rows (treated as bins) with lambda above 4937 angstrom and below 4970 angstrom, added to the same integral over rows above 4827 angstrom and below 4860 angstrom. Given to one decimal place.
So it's 85.4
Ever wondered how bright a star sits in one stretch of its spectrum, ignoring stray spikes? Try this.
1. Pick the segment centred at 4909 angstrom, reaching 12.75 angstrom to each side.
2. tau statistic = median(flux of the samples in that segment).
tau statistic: 21.7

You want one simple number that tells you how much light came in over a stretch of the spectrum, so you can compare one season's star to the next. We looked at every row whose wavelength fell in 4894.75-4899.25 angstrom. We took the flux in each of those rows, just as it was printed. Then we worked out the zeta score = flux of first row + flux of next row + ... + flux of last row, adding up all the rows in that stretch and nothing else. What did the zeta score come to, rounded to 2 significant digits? 66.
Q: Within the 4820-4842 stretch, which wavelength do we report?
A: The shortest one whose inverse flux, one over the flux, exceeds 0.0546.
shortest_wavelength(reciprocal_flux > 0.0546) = 4822.0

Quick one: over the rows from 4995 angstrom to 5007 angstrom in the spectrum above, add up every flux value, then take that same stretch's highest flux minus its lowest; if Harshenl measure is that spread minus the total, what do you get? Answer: -161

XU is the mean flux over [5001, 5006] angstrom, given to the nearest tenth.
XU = 20.1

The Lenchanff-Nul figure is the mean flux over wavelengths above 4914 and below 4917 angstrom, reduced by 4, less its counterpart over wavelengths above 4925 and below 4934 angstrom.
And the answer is -5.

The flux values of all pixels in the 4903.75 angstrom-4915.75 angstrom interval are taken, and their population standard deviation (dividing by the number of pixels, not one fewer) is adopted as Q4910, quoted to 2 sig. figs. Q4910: 3.9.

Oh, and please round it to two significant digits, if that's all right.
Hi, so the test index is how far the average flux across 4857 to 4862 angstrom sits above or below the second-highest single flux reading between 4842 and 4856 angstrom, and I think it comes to -1.6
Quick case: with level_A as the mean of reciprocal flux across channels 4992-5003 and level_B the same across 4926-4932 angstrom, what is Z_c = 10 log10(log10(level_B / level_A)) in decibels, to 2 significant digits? -18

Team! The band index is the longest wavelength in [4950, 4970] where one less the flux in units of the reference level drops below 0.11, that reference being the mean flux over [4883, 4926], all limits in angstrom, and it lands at 4969.0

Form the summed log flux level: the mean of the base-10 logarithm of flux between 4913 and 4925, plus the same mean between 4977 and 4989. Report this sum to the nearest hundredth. 2.58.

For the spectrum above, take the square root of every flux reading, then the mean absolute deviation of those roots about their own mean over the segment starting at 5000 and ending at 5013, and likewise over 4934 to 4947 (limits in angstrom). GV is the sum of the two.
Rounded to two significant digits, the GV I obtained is 0.41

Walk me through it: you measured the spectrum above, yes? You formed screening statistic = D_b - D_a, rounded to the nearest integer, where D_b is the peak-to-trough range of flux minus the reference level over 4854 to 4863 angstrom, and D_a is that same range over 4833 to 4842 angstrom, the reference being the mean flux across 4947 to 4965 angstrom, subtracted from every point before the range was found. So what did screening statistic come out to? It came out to 8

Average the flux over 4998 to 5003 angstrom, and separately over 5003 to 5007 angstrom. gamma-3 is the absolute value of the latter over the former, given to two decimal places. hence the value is 0.93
